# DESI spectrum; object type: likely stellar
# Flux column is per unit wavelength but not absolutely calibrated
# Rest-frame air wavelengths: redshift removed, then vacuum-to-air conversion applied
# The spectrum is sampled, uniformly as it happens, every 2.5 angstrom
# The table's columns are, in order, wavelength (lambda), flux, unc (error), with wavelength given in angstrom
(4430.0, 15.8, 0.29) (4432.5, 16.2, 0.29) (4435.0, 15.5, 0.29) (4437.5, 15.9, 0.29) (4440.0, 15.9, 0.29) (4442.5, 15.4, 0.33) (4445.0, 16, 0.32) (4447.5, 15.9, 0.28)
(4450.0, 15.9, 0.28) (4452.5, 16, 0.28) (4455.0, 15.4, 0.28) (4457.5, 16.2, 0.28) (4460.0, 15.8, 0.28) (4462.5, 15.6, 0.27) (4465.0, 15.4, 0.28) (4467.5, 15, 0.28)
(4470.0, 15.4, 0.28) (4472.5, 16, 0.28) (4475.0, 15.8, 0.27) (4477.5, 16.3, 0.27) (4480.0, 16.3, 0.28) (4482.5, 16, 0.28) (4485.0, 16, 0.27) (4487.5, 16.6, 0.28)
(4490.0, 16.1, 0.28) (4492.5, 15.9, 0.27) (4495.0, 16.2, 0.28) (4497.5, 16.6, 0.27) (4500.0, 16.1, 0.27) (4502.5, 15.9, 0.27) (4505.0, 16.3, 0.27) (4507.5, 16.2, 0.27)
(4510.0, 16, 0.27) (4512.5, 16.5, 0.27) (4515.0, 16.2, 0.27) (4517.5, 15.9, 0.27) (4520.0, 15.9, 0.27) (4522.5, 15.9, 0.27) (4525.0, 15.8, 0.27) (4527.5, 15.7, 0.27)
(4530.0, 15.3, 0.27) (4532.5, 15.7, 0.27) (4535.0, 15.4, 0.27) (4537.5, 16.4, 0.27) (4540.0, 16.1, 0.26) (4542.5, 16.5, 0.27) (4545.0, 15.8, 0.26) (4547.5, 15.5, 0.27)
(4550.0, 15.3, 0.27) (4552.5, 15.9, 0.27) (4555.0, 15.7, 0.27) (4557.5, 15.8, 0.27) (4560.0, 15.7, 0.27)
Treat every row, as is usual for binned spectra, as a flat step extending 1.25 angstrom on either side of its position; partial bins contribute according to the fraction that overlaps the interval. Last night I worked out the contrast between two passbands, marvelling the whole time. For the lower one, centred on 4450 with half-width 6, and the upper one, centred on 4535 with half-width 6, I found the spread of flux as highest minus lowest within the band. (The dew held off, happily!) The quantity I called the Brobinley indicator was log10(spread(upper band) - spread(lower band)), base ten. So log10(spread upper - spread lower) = -0.30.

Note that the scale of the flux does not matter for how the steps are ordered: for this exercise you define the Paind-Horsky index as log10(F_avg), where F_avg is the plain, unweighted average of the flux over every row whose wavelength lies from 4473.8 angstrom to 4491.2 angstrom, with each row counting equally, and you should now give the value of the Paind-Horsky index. 1.21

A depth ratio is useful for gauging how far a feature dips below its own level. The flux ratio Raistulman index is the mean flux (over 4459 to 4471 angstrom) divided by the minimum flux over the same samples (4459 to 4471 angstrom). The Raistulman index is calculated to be 1.03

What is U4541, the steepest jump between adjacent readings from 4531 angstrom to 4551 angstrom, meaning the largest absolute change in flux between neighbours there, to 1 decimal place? 1.0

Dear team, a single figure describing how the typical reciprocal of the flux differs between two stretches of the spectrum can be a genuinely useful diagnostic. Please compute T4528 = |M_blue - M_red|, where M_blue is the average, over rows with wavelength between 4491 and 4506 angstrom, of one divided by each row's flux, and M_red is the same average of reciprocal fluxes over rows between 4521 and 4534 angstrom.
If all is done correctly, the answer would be 0.0019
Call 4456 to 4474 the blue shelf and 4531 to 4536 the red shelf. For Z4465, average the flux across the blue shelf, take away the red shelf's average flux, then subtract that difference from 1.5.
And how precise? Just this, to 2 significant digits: 1.4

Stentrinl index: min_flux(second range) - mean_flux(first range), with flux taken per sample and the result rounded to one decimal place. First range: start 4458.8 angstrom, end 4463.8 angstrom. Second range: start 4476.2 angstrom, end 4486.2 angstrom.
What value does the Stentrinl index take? 0.3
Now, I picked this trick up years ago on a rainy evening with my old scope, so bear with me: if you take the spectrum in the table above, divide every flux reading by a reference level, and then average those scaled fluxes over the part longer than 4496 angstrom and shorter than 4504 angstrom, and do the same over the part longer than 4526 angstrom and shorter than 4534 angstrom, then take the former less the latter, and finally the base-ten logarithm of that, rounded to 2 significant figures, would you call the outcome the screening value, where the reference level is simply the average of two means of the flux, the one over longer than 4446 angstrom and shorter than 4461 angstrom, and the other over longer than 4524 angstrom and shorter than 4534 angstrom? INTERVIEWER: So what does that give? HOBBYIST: -1.4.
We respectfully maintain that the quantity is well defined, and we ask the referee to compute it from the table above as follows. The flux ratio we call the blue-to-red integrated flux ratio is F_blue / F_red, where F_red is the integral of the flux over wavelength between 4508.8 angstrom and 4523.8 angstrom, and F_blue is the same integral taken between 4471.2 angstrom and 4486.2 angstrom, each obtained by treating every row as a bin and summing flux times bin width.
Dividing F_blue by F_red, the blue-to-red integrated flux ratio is 1.000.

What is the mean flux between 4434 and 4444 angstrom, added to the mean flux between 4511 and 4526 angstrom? 31.7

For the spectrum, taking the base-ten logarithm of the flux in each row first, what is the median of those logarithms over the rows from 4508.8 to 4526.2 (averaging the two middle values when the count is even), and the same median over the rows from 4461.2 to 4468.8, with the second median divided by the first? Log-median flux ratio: 0.99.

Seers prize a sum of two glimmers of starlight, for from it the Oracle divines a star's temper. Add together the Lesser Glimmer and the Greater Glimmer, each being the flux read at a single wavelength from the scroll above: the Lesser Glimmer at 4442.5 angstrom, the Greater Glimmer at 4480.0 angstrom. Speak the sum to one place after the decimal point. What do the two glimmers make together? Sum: 31.7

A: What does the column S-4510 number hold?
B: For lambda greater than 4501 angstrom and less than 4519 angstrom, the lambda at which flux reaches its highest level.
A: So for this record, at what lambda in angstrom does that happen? 4512.5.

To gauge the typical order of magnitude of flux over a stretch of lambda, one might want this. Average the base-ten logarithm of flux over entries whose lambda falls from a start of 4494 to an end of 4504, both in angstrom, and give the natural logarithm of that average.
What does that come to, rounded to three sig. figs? 0.190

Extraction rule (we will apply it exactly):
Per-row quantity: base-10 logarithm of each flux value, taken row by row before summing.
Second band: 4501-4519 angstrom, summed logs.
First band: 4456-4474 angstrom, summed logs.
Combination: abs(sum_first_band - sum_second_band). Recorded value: 0.10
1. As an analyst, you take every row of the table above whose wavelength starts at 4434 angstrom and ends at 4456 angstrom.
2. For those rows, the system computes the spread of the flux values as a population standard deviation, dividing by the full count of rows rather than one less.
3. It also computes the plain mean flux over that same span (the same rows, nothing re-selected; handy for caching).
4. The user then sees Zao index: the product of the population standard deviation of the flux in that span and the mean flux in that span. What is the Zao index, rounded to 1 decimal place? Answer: 3.8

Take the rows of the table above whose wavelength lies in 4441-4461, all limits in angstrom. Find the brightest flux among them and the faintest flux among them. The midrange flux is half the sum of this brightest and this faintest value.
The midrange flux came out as 15.8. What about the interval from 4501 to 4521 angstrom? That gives 16.2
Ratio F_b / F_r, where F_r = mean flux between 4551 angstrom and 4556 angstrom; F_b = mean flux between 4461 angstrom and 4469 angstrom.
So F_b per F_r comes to 0.97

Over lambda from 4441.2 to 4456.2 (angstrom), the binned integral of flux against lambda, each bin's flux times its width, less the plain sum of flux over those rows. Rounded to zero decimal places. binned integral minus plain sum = 142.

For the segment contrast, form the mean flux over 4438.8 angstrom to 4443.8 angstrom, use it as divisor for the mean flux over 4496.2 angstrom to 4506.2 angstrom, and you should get 1.04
